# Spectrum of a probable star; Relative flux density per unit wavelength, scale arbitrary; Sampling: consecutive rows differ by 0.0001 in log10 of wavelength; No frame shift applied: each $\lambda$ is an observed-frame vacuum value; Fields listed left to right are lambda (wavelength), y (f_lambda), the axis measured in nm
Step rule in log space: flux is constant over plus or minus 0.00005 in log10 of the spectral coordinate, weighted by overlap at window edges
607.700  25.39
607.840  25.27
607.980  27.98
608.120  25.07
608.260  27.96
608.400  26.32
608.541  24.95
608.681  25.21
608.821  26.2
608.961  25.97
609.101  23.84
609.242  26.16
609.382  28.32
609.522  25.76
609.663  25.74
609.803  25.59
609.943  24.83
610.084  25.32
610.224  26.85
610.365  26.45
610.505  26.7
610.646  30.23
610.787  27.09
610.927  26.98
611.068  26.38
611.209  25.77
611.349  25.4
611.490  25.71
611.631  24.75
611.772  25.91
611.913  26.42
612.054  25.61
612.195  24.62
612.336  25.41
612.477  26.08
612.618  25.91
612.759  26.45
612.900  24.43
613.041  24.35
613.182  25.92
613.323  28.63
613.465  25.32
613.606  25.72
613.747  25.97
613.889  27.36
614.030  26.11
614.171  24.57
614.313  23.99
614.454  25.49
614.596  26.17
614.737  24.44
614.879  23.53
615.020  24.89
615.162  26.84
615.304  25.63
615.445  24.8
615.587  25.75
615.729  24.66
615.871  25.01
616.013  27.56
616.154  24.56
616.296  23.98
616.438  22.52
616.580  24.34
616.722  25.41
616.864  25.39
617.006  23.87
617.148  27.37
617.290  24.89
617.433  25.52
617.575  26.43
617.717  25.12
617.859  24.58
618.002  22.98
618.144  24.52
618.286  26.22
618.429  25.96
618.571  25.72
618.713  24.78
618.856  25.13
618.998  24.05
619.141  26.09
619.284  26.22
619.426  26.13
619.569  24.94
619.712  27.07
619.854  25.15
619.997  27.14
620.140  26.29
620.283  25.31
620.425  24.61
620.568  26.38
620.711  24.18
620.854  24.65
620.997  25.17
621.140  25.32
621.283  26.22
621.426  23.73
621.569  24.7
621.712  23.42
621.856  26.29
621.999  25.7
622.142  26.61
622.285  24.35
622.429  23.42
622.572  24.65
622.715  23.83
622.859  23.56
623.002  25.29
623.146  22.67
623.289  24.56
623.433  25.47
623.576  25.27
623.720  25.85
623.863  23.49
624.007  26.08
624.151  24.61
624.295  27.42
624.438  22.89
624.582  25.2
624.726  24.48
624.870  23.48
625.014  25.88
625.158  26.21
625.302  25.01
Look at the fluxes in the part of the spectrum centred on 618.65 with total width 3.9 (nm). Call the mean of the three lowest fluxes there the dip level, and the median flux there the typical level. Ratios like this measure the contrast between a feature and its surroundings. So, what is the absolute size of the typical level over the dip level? 1.07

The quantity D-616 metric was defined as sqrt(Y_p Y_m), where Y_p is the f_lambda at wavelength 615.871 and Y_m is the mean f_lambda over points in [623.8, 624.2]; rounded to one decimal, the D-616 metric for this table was 24.9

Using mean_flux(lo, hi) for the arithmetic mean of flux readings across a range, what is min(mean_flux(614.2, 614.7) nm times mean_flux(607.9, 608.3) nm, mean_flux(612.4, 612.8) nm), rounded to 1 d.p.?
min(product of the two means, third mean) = 26.1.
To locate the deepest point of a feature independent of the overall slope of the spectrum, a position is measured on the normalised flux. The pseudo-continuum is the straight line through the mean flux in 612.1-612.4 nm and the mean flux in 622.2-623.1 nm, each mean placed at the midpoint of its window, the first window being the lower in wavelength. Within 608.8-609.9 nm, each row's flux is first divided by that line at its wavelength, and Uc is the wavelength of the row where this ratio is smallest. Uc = 609.101 nm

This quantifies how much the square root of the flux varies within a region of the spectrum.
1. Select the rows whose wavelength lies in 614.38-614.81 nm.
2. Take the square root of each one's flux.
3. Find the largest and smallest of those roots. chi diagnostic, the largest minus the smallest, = 0.17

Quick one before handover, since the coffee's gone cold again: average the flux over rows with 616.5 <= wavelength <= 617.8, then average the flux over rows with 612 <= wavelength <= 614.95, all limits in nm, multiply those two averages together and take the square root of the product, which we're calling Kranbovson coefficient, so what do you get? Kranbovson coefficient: 25.4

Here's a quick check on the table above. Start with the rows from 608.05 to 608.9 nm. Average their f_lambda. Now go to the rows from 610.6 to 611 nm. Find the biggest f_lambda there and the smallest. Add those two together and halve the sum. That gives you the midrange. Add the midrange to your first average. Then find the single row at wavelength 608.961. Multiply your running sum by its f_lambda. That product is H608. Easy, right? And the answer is 1417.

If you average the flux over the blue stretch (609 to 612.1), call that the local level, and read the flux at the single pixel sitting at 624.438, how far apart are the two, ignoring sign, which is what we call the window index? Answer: 3.3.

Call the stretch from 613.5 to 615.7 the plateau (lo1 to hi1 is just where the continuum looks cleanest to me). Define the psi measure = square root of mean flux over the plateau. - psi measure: 5.04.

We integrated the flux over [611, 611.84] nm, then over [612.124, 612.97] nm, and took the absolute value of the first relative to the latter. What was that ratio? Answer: 1.00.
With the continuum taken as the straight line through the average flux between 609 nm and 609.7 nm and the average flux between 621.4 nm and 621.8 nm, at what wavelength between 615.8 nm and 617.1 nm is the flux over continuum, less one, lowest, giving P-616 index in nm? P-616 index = 616.438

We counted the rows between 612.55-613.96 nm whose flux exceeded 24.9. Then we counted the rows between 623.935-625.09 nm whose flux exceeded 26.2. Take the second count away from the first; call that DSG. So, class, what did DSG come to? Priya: 7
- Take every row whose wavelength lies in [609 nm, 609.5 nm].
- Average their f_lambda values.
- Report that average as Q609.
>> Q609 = 26.1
